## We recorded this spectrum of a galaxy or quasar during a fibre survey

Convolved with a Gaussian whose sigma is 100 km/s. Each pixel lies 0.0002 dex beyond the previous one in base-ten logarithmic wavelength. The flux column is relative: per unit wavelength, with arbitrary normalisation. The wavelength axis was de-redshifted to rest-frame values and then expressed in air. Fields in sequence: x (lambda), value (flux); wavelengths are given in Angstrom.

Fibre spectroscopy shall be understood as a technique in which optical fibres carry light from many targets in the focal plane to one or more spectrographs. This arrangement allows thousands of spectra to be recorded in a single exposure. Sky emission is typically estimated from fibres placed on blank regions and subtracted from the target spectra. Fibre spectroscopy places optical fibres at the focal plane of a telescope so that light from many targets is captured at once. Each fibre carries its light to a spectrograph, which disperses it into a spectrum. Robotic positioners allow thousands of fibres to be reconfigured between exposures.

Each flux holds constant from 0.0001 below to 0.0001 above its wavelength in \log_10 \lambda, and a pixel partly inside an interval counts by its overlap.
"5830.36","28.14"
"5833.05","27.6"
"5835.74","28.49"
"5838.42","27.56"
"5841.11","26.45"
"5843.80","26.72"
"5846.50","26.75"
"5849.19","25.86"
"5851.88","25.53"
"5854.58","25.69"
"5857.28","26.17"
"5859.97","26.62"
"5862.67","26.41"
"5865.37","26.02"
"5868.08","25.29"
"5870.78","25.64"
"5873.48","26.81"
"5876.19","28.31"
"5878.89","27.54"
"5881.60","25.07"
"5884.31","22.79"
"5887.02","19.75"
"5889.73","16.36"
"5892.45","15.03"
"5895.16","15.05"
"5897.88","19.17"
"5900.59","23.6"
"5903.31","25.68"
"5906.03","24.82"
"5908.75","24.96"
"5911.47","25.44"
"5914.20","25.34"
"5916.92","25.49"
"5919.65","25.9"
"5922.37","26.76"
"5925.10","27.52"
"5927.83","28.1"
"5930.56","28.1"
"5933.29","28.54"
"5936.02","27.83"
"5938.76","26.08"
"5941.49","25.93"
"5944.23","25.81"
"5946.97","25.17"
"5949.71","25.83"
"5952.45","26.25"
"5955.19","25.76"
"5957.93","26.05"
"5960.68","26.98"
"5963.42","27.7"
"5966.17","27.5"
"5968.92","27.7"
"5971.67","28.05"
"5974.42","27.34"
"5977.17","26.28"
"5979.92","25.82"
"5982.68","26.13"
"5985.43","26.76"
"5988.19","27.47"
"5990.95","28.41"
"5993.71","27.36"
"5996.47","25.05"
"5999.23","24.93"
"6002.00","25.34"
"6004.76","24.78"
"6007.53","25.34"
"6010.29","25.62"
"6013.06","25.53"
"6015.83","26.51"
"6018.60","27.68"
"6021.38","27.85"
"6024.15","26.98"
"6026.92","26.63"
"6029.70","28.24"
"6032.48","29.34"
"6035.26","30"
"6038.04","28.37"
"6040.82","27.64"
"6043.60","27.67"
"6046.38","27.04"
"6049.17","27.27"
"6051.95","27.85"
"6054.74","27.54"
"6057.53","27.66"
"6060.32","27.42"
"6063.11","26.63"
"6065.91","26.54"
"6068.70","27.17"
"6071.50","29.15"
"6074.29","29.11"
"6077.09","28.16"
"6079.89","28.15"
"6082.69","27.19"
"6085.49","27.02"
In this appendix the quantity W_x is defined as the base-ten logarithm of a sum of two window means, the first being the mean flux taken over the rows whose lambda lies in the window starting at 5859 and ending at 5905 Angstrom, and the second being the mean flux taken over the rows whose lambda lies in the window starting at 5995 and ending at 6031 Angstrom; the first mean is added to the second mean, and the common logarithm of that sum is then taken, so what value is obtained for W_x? 1.69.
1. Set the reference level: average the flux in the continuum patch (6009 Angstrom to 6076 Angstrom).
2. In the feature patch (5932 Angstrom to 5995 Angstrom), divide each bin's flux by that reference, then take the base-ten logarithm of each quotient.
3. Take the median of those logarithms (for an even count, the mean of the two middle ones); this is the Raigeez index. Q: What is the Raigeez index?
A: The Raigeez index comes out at -0.013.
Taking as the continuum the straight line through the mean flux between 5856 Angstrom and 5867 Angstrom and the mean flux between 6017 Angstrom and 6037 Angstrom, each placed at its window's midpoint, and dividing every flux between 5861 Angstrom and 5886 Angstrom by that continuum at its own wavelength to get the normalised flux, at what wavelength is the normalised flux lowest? 5884.31 Angstrom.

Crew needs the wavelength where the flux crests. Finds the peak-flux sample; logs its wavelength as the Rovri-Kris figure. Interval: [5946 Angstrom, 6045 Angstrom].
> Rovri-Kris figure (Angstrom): 6035.26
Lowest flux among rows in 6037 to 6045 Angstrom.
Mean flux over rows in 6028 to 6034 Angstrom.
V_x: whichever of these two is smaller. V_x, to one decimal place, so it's 27.6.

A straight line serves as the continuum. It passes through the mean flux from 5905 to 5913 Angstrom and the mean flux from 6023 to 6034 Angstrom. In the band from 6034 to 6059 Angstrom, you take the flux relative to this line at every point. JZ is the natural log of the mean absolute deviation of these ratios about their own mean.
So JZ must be -3.7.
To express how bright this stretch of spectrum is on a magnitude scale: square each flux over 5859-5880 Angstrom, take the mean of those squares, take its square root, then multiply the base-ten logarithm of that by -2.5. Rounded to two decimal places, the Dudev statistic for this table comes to -3.56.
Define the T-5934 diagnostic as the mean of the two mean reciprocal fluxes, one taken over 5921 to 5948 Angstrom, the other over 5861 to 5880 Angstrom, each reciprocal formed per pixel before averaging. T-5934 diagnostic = 0.0374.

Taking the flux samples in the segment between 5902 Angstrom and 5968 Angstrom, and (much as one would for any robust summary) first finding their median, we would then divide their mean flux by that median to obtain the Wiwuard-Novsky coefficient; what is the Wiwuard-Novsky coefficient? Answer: 1.016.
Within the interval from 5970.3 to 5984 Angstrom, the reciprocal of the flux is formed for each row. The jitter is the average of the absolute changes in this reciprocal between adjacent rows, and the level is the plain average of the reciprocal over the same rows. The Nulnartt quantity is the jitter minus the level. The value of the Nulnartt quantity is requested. -0.0366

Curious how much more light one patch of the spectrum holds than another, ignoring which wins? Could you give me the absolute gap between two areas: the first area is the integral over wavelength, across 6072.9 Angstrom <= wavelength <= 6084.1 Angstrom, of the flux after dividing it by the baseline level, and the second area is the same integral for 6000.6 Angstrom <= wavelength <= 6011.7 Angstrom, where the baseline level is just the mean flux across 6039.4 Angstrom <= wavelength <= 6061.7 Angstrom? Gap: 1.3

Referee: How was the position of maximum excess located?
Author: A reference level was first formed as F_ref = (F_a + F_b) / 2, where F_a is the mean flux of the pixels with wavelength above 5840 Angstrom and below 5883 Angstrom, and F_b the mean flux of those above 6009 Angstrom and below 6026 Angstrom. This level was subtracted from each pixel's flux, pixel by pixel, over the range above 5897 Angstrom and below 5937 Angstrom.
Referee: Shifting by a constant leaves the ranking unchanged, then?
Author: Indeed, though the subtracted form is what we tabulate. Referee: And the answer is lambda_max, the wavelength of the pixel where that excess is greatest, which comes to 5933.29 Angstrom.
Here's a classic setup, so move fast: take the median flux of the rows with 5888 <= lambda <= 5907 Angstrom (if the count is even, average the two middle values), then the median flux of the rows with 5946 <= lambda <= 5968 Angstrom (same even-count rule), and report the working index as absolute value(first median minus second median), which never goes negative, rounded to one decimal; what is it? 7.0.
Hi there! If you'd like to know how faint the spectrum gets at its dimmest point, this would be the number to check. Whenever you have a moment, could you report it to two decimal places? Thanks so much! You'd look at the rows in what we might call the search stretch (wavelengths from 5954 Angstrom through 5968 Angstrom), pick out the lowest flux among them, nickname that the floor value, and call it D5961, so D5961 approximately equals 25.76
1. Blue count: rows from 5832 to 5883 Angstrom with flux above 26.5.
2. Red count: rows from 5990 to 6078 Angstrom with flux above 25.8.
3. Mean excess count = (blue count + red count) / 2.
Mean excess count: 17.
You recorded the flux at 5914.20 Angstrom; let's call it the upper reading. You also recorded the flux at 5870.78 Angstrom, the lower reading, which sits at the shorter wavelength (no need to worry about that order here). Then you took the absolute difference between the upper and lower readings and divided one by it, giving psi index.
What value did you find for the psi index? 3.3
